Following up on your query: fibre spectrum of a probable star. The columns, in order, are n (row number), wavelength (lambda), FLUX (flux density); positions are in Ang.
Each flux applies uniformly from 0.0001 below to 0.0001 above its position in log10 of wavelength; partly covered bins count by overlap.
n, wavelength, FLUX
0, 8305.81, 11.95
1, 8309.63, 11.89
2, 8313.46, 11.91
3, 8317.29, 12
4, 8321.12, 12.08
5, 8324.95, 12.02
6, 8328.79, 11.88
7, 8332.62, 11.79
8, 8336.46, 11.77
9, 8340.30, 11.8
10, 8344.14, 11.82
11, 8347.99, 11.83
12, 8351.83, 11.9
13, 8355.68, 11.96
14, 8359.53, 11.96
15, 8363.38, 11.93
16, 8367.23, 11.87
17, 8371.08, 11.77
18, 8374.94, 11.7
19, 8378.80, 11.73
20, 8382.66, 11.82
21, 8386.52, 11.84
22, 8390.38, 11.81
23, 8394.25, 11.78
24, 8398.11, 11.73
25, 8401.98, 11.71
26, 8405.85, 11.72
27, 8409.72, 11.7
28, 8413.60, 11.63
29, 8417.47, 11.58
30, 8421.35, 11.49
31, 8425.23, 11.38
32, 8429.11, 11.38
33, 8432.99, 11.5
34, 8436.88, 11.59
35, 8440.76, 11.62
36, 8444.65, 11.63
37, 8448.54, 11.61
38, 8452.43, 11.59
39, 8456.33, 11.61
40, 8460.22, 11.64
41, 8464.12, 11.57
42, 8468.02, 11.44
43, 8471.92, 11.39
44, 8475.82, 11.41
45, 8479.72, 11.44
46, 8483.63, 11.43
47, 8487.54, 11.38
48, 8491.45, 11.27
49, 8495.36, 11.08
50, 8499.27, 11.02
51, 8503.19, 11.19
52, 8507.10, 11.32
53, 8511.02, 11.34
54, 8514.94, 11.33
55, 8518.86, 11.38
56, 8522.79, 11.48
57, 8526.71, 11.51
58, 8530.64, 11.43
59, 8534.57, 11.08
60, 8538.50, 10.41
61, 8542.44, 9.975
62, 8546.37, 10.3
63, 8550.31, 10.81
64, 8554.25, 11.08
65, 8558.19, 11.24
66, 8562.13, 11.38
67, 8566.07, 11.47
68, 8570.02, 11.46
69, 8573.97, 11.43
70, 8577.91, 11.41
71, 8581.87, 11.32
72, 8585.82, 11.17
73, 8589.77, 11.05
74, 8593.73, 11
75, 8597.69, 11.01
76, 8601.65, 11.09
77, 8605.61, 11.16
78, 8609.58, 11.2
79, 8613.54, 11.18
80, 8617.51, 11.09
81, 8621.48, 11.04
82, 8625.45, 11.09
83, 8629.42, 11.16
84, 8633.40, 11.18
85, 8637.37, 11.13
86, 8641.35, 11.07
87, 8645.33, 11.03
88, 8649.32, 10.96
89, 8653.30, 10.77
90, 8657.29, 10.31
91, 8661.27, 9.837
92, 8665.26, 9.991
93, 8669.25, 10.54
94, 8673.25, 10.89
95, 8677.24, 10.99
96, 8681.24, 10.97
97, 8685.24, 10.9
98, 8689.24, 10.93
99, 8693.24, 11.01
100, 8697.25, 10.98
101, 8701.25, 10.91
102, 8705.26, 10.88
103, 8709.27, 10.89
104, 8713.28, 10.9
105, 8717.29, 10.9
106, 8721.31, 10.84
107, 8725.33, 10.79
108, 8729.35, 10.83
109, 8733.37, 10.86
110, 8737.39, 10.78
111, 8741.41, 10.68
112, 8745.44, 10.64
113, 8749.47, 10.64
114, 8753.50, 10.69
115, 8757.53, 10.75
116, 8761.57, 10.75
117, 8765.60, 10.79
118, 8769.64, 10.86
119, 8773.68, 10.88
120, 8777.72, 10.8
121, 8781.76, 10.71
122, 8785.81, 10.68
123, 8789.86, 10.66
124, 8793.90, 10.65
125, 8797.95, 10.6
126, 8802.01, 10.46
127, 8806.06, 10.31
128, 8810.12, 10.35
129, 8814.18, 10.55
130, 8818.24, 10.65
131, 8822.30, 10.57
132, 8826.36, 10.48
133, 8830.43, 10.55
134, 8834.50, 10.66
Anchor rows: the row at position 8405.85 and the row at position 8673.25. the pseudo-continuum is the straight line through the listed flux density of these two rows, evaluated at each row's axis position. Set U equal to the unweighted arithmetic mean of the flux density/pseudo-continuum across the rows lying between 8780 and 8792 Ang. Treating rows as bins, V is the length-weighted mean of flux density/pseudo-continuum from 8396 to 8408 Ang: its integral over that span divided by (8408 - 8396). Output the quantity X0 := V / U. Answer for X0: 0.99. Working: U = 1.014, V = 1.00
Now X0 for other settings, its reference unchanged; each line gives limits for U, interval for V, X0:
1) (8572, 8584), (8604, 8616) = 0.99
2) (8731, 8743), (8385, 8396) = 1.00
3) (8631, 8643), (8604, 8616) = 1.00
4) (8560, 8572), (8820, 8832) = 0.99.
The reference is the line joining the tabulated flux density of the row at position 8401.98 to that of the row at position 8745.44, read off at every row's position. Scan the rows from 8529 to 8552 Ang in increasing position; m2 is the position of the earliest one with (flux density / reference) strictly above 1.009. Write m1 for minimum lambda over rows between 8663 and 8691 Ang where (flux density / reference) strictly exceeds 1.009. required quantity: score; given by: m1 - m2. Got 146.6 Ang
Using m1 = 8677.24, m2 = 8530.64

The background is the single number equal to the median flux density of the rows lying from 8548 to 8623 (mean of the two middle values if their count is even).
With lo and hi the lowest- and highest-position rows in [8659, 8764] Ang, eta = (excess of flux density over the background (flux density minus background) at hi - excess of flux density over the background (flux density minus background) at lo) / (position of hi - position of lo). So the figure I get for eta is 0.009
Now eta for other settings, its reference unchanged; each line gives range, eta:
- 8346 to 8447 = -0.002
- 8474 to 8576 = 0.000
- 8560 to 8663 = -0.016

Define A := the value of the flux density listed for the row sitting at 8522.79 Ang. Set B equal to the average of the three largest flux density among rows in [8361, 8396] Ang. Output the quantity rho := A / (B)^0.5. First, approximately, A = 11.48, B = 11.9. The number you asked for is 3.33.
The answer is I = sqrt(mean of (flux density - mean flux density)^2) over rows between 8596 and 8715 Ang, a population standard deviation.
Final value 0.32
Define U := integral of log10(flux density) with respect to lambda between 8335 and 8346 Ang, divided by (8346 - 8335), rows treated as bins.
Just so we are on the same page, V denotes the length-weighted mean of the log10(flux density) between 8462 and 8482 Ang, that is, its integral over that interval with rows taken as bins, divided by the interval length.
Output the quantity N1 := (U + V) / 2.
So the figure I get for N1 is 1.07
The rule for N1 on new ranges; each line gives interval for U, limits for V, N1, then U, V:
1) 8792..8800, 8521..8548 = 1.03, 1.03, 1.04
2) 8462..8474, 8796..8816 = 1.04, 1.06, 1.02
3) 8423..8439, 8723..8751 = 1.05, 1.06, 1.03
